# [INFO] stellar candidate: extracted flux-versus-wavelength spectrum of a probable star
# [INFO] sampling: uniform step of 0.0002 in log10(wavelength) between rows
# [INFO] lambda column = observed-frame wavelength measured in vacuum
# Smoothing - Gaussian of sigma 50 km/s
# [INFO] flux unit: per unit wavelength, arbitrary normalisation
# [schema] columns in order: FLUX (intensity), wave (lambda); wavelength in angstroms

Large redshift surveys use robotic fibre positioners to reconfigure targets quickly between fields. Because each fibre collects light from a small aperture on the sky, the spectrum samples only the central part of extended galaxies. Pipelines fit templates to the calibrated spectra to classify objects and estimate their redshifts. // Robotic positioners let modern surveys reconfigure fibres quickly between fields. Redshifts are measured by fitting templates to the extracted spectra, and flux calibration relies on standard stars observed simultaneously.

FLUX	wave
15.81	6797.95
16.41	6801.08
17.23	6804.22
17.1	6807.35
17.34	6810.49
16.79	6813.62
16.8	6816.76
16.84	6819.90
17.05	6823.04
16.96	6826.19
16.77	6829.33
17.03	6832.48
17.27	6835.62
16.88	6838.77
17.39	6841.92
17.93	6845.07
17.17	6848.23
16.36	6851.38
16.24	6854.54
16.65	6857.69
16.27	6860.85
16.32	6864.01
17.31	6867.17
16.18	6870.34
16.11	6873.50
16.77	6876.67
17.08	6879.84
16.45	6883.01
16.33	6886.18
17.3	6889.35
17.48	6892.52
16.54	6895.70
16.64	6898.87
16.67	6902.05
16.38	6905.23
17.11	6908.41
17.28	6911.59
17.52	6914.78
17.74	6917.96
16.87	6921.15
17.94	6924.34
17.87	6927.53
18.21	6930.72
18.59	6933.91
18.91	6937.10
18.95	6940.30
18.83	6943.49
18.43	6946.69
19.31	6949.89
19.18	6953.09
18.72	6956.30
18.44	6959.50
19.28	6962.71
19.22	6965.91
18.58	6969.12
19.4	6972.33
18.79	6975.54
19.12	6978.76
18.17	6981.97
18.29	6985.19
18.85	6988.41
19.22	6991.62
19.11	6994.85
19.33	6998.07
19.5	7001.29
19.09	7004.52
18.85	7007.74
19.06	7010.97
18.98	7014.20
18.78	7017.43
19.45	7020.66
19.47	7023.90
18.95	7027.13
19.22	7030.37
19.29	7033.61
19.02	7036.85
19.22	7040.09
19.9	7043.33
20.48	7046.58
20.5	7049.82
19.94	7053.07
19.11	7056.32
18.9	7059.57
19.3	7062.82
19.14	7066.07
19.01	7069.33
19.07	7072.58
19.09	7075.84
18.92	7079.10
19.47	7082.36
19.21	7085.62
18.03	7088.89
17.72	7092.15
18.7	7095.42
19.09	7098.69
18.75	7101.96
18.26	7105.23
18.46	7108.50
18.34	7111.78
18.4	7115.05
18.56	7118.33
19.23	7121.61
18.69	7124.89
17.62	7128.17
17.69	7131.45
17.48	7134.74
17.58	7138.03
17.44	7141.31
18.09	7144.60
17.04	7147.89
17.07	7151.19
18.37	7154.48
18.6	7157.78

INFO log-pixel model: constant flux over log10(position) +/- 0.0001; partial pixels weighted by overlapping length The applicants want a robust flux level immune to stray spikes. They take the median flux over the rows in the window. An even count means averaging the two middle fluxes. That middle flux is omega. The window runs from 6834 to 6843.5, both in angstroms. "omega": 17.3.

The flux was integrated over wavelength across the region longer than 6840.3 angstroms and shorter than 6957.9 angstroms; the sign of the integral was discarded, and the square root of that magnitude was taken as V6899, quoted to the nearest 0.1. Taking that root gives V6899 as 45.2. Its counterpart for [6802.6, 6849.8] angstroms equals 28.4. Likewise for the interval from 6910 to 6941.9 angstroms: 24.0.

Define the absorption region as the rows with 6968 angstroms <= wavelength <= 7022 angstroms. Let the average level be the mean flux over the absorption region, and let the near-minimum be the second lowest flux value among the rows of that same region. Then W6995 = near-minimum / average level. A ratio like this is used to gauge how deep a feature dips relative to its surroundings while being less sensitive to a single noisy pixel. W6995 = 0.964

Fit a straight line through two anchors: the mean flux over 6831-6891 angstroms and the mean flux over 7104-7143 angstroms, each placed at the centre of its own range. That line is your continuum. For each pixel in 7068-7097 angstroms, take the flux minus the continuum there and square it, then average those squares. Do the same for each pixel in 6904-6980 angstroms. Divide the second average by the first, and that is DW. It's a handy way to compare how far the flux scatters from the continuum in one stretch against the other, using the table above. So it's 1.7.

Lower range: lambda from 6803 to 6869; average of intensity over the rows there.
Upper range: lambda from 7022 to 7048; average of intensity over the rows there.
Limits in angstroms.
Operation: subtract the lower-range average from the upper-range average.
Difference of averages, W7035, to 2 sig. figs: 2.5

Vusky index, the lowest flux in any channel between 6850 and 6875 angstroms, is 16.11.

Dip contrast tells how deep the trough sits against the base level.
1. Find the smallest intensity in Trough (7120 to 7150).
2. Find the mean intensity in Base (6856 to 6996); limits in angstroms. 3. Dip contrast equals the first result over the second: 0.956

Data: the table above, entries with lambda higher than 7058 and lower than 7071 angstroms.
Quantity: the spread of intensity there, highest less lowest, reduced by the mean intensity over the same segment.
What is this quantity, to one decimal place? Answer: -18.7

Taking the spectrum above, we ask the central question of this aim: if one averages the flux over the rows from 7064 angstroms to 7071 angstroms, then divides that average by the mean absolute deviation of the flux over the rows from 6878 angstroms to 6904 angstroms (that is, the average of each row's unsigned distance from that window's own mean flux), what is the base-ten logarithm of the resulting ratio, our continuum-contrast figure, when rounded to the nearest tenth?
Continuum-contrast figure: 1.7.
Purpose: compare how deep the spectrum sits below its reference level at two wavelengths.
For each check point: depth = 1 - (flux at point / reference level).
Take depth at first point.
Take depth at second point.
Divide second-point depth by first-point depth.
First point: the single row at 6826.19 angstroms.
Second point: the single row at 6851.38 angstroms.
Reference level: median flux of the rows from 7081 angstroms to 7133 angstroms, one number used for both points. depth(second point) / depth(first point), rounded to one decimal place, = 1.4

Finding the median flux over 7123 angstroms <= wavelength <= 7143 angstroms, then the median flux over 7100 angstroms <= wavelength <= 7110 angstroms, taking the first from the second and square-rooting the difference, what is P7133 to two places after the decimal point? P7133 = 0.93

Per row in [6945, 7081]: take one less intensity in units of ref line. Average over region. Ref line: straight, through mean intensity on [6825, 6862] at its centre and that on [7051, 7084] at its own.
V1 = -0.03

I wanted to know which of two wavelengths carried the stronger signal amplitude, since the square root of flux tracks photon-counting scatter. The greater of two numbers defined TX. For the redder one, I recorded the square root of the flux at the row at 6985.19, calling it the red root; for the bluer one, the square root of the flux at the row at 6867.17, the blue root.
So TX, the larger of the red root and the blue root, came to 4.28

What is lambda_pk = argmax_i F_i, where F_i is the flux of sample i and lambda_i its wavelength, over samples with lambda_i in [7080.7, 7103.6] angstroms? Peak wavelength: 7082.36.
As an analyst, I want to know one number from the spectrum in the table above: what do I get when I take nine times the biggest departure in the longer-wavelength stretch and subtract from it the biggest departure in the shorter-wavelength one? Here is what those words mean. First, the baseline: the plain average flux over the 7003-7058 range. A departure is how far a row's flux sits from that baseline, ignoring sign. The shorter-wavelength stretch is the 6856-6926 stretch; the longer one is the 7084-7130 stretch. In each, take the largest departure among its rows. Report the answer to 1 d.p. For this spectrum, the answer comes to 12.5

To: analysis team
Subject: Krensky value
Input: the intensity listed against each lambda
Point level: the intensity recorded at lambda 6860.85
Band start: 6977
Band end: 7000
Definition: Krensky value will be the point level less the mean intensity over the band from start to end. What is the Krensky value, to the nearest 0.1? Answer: -2.6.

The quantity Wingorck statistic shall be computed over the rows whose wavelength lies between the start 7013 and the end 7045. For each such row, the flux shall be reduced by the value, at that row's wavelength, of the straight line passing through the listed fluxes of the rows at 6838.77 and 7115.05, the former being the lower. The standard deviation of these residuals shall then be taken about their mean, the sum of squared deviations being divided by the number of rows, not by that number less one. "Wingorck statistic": 0.29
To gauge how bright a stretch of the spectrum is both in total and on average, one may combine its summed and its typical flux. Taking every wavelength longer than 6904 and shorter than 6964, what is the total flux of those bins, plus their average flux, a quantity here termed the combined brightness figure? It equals 364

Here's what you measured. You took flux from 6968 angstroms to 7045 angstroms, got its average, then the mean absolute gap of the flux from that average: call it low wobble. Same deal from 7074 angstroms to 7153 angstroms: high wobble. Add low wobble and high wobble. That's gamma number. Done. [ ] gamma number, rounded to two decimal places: 0.88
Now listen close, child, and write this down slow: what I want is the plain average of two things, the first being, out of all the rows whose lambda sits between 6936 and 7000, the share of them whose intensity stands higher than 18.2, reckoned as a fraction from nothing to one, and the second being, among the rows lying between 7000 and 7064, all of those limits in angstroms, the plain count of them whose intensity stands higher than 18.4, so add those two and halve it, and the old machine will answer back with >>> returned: 10.5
